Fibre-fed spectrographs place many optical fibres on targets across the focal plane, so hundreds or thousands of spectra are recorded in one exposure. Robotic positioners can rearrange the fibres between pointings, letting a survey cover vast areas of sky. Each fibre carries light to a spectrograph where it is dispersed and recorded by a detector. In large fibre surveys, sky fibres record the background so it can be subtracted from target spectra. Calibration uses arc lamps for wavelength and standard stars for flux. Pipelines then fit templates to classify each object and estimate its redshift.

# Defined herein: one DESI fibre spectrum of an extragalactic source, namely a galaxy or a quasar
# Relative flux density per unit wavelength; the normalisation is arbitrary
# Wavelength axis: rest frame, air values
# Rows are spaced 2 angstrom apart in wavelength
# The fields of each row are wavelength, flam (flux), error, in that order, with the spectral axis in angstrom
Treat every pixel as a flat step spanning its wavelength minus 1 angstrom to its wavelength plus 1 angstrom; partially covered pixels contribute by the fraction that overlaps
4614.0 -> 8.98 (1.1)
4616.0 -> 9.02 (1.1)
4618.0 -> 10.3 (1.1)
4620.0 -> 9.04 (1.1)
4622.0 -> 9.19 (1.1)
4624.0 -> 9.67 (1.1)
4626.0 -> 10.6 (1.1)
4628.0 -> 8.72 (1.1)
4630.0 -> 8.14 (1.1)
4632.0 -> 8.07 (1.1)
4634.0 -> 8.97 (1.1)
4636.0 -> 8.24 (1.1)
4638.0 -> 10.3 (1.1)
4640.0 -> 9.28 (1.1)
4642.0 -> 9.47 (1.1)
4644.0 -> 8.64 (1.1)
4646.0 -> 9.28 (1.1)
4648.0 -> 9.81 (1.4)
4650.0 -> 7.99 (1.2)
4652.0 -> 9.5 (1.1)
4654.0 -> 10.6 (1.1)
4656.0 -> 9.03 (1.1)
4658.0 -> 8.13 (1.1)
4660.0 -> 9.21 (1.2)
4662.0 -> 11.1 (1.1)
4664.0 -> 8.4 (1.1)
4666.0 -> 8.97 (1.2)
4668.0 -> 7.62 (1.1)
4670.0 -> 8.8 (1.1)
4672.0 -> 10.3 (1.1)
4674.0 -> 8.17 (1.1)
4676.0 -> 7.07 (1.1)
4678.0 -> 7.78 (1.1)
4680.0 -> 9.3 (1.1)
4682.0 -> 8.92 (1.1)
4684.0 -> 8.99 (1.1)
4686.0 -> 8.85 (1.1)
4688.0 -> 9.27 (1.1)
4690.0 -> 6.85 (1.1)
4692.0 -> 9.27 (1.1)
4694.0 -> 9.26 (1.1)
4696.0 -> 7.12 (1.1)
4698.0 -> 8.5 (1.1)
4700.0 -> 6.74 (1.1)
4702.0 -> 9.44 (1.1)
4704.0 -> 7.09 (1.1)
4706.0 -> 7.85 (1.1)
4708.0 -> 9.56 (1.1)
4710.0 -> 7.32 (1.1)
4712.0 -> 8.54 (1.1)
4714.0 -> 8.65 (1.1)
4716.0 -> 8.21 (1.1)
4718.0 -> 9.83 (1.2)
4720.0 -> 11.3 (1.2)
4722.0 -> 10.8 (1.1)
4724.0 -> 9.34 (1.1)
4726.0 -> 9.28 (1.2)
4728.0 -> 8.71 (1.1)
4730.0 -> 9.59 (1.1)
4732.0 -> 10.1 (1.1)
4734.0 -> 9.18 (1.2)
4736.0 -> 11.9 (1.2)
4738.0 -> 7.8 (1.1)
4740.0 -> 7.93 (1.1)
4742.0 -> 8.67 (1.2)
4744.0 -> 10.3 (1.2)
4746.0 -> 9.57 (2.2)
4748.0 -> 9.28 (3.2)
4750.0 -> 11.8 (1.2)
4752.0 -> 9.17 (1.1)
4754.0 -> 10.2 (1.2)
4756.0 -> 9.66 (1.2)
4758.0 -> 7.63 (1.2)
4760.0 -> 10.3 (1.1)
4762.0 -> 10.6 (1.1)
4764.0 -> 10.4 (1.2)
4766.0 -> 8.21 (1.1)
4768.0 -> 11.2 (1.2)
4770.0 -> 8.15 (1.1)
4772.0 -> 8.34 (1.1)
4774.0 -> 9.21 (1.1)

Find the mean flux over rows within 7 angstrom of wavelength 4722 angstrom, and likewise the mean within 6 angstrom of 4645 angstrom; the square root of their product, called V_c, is 9.35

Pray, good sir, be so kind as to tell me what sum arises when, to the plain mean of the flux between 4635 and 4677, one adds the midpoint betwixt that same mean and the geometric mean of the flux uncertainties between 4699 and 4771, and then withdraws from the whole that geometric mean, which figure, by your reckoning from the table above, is 13.0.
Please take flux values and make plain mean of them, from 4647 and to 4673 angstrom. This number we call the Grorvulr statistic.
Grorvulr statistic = 9.19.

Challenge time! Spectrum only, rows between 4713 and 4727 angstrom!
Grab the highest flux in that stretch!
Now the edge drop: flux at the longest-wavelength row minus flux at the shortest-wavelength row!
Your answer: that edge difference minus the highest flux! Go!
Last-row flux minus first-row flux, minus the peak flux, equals -10.7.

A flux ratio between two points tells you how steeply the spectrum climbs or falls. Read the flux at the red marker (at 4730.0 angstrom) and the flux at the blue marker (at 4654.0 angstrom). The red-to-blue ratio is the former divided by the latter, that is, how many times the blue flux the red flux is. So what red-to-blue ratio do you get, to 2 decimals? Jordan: 0.90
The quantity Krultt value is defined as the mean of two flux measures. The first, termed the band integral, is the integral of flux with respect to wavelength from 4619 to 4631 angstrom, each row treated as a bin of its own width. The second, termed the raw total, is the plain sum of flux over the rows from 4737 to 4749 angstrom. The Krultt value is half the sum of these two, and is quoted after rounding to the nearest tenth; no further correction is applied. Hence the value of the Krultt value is 82.1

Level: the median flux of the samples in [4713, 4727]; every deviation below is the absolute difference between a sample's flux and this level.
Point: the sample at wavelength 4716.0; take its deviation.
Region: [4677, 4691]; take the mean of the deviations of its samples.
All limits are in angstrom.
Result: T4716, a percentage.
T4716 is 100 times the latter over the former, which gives 69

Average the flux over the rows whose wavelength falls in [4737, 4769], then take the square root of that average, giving 3.09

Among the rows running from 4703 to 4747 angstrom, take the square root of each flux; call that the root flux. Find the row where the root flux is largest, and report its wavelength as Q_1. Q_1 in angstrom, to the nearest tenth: 4736.0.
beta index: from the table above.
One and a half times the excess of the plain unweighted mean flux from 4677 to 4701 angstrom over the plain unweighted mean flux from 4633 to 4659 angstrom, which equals -1.2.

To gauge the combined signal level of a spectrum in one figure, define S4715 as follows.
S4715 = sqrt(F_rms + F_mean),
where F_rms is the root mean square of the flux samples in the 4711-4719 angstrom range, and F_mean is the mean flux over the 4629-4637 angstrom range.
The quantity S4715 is 4.145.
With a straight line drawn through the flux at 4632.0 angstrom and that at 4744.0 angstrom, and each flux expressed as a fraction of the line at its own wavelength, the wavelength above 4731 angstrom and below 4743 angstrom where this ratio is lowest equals 4738.0 angstrom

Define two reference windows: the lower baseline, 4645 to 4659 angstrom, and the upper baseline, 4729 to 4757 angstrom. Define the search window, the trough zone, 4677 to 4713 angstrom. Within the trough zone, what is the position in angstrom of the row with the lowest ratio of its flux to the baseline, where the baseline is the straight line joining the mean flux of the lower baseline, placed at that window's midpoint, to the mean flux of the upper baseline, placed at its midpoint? 4700.0 angstrom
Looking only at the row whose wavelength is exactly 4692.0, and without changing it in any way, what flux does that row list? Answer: 9.27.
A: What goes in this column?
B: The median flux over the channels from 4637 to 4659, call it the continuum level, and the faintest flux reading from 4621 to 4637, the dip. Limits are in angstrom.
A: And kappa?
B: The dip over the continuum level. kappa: 0.87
